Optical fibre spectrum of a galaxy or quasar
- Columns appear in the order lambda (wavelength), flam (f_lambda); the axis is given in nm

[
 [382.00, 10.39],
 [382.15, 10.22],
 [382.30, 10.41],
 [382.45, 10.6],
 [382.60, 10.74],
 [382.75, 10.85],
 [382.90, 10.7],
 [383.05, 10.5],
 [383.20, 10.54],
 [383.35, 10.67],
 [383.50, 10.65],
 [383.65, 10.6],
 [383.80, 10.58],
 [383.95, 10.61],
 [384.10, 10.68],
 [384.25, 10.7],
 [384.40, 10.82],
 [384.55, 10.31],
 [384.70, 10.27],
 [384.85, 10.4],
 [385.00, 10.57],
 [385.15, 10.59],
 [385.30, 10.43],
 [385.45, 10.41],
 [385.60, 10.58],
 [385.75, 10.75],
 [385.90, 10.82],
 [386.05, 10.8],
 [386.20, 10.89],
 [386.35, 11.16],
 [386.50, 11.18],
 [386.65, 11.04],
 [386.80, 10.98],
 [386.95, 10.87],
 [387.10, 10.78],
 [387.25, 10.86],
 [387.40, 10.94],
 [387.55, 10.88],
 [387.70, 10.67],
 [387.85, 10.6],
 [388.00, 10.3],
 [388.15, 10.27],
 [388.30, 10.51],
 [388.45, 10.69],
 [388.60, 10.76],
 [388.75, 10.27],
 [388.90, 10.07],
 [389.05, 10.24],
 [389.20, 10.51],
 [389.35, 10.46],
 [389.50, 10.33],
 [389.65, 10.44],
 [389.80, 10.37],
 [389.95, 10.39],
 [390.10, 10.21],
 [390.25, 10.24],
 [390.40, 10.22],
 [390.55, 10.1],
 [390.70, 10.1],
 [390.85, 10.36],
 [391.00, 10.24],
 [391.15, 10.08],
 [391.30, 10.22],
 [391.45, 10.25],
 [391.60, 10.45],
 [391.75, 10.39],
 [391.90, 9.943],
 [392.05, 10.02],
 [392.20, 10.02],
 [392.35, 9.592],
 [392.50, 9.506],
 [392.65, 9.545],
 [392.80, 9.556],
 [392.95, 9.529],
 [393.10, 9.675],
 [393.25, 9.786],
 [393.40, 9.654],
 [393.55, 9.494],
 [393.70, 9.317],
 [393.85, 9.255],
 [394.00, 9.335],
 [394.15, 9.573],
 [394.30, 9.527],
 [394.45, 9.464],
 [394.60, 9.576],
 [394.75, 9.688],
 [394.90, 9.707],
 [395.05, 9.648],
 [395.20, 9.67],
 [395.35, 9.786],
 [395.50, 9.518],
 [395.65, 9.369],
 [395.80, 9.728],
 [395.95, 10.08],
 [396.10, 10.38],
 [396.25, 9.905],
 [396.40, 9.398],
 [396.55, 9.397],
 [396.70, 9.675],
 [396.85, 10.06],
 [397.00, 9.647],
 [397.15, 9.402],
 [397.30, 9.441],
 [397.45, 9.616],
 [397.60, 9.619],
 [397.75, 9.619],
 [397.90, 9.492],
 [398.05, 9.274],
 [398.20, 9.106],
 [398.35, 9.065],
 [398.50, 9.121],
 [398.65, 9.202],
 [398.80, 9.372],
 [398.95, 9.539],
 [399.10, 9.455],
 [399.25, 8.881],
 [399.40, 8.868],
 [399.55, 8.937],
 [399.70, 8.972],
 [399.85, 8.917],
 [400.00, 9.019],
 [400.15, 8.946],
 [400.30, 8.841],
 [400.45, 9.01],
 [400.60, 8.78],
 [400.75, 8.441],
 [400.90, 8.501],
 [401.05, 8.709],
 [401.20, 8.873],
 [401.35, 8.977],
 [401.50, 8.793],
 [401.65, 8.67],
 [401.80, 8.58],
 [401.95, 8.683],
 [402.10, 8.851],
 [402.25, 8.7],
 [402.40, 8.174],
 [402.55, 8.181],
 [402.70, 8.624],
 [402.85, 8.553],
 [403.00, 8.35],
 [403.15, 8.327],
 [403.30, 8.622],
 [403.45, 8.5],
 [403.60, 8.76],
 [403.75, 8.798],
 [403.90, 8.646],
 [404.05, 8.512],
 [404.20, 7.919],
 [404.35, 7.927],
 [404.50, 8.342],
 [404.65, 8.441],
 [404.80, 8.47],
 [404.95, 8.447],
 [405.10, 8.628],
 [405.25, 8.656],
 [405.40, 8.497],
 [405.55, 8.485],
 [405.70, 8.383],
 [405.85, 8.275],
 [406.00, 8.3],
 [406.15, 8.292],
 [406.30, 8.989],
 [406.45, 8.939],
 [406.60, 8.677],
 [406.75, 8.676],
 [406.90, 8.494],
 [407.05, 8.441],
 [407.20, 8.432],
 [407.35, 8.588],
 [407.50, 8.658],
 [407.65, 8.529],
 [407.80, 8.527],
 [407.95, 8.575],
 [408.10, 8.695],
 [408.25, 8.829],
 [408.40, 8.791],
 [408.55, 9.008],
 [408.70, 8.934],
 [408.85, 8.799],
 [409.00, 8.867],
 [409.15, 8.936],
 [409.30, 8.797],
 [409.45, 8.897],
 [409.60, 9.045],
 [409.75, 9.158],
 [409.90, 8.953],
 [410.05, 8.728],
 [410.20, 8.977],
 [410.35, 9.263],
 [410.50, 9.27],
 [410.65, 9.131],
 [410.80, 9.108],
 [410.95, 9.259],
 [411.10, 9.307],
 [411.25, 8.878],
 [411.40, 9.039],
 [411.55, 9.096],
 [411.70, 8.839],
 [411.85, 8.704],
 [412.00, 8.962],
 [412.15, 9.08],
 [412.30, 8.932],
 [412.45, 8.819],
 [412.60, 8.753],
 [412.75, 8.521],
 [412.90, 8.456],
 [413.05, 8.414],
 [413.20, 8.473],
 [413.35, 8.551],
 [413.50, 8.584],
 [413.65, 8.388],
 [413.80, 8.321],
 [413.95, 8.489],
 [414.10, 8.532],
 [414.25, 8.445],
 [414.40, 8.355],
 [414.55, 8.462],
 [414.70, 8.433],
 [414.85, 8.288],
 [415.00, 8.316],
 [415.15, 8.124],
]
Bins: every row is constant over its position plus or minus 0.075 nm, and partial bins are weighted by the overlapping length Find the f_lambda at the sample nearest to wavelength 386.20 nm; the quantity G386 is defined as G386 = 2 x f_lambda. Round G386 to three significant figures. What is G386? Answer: 21.8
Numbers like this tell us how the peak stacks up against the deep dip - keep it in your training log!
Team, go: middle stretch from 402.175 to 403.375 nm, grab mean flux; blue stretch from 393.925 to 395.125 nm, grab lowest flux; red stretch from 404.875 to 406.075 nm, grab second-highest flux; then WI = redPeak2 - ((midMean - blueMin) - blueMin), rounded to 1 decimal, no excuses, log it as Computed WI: 18.9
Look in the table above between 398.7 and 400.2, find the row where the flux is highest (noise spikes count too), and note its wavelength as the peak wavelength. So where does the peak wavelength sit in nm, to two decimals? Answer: 398.95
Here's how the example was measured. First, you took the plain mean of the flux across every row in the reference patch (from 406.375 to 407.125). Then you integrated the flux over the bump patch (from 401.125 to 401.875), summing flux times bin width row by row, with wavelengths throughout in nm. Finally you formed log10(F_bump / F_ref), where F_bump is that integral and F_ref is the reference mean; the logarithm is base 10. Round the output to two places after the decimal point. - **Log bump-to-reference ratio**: -0.12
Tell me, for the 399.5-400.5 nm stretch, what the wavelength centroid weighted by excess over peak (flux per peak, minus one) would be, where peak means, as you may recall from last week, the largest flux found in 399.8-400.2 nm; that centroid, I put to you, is 400.00 nm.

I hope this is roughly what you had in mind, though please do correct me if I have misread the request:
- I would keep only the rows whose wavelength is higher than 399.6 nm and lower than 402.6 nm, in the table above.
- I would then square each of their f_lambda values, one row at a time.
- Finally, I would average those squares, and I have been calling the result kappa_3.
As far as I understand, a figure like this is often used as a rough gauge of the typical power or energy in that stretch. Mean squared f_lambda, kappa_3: 76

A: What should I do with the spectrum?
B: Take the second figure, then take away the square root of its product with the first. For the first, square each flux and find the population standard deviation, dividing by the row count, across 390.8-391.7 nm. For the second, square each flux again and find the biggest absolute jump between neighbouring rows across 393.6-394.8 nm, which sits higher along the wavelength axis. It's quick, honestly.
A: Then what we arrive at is 1.2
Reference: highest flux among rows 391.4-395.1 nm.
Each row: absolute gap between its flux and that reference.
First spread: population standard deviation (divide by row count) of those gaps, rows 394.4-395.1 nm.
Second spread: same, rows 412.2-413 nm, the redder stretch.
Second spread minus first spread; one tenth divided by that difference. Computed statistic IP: 1.1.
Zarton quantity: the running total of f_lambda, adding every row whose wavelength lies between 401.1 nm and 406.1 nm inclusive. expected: 281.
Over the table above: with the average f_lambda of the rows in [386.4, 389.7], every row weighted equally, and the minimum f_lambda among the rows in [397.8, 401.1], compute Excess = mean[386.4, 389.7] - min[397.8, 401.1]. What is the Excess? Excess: 2.2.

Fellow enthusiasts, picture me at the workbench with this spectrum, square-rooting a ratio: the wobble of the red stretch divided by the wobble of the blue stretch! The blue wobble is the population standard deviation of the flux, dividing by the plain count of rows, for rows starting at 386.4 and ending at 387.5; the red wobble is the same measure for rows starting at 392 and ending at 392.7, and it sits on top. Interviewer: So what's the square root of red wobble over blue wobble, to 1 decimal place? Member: 1.4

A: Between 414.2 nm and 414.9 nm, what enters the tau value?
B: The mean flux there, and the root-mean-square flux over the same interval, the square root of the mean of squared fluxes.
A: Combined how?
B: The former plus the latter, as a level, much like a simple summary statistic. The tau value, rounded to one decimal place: 16.8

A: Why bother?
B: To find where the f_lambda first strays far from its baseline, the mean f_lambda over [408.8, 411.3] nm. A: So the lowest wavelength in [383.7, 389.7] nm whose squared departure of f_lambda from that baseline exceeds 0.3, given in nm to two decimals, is 383.80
